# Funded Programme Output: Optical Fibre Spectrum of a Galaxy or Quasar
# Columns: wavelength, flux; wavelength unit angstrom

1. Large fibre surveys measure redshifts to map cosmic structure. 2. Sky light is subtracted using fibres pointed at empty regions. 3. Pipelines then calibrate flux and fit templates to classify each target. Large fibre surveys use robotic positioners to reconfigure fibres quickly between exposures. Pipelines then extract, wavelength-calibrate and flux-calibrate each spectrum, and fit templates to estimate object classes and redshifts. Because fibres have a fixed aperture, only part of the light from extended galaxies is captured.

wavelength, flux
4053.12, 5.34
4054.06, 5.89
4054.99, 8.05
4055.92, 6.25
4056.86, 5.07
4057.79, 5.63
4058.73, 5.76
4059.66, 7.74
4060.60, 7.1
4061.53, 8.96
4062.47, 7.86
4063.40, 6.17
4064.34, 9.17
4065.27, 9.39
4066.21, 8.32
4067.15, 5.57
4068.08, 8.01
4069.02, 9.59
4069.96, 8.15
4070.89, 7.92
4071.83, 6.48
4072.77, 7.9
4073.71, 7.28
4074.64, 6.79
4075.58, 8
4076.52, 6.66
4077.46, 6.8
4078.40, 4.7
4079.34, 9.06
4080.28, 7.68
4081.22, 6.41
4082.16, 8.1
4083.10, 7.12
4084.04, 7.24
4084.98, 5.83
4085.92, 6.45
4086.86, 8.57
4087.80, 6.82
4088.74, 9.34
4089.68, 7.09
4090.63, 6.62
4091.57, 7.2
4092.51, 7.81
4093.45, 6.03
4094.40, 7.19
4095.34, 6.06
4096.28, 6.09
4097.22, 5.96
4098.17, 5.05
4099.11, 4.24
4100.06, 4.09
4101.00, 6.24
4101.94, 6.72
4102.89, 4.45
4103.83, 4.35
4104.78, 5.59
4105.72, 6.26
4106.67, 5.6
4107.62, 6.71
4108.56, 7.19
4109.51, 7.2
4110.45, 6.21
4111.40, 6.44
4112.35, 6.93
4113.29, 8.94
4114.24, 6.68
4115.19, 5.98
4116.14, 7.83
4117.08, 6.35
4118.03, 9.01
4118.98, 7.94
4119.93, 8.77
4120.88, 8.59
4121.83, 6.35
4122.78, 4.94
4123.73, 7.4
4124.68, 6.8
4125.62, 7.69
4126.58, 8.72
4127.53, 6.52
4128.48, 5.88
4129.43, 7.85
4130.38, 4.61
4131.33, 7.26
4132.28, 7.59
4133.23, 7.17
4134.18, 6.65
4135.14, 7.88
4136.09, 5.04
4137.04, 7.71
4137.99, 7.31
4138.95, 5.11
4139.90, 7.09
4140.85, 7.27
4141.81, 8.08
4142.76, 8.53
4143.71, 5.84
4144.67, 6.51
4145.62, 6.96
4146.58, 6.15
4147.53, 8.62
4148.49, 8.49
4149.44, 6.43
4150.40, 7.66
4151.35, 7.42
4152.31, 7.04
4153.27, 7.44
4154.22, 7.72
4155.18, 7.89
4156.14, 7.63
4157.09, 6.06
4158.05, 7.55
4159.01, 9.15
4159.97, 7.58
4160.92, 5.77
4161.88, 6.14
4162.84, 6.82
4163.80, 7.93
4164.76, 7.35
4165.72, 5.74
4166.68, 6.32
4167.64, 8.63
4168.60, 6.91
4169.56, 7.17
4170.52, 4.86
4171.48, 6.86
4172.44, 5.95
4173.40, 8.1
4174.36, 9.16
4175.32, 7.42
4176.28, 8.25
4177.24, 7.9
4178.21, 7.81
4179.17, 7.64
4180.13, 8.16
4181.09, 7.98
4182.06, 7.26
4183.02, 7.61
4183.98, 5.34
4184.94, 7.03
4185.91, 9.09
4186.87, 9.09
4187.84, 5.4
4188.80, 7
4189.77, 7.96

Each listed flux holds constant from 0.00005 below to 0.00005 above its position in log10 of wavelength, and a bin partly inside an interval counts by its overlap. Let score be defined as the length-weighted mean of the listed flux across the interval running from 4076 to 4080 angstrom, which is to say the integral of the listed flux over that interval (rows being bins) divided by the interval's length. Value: 6.9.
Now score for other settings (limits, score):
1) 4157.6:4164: 7.2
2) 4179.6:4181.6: 8.0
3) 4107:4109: 6.9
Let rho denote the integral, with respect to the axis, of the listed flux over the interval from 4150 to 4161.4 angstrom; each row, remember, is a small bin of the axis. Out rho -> 84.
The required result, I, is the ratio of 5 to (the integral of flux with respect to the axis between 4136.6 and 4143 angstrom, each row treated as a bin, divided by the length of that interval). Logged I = 0.69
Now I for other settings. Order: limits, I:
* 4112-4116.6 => 0.69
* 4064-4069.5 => 0.60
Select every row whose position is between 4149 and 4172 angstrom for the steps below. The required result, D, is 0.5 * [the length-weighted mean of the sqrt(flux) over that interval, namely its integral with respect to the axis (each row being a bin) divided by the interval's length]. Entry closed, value 1.33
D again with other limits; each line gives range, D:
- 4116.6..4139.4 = 1.32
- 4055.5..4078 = 1.35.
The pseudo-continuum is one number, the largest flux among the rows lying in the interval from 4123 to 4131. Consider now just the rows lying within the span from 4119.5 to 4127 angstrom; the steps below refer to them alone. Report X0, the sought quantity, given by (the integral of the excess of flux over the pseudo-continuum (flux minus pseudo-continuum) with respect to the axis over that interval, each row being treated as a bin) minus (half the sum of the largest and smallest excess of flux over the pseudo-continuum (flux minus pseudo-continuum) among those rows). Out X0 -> -8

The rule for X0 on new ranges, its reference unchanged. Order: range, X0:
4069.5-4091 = -30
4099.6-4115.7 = -38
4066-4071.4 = -3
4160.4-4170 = -16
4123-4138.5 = -25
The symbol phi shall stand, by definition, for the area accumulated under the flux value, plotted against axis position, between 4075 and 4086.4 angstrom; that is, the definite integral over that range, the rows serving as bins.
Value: 80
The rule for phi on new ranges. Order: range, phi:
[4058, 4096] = 279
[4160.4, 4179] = 132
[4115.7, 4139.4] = 168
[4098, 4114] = 97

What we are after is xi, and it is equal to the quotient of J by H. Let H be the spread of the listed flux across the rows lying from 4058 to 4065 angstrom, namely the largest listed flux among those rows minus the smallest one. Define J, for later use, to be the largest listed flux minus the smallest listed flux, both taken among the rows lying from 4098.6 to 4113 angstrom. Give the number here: 0.91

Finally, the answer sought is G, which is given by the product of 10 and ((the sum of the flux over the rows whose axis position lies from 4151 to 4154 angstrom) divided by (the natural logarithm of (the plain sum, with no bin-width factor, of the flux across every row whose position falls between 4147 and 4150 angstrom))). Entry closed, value 69.3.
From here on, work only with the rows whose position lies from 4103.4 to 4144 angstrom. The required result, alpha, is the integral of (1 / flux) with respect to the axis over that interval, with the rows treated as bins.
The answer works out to 6.0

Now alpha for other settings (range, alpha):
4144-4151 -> 1.0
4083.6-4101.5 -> 2.9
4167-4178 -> 1.5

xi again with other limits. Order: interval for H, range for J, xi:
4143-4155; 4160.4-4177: 1.55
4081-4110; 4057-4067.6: 0.73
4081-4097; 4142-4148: 0.79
